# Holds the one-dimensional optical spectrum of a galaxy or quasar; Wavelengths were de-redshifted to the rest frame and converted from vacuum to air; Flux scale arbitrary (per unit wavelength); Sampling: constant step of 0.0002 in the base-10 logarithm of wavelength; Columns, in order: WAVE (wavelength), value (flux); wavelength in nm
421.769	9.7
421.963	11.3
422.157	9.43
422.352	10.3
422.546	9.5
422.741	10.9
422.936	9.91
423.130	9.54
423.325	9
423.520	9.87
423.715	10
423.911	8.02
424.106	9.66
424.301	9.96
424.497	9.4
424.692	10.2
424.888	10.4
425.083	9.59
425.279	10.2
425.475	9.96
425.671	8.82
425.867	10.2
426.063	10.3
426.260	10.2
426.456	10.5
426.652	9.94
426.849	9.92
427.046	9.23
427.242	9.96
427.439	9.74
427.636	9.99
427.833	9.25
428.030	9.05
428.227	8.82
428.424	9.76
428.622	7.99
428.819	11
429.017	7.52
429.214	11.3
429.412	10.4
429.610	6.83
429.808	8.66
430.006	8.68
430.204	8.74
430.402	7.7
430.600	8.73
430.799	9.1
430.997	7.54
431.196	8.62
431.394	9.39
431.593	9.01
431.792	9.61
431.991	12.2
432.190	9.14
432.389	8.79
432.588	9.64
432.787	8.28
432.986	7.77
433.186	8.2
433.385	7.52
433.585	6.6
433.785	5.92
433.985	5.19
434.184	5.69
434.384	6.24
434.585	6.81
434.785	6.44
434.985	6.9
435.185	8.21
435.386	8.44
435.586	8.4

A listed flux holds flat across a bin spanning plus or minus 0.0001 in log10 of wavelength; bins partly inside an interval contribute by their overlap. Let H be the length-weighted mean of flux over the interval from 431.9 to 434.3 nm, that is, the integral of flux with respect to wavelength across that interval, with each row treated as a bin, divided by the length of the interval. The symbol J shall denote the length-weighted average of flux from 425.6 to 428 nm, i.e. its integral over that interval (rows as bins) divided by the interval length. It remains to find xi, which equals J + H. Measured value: 17.7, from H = 7.89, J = 9.8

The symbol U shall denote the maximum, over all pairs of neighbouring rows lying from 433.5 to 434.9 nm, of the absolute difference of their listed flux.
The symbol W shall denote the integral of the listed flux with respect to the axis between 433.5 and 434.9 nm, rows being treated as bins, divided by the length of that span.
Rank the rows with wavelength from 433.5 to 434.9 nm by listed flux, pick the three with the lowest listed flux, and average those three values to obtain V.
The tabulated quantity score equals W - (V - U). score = 1.3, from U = 0.73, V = 5.6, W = 6.1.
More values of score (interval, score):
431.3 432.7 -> 3.8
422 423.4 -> 2.0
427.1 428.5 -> 1.4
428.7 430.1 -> 5.3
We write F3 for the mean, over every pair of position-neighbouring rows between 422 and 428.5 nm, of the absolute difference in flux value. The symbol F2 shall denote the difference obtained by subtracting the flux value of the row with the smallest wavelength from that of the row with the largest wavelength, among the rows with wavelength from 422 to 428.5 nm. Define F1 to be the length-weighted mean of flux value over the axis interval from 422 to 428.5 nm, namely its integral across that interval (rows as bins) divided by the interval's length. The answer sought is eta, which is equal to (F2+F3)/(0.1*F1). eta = 1.0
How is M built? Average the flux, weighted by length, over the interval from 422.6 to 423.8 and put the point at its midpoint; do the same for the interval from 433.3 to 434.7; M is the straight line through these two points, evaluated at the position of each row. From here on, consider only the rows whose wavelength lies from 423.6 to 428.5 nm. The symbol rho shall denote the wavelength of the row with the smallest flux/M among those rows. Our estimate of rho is 423.911 nm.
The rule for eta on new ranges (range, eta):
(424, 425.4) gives 1.1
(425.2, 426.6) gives 0.8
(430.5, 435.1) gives -1.2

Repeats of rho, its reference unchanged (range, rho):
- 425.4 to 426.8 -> 425.671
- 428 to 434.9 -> 433.985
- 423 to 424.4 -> 423.911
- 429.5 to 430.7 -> 429.610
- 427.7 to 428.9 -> 428.622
